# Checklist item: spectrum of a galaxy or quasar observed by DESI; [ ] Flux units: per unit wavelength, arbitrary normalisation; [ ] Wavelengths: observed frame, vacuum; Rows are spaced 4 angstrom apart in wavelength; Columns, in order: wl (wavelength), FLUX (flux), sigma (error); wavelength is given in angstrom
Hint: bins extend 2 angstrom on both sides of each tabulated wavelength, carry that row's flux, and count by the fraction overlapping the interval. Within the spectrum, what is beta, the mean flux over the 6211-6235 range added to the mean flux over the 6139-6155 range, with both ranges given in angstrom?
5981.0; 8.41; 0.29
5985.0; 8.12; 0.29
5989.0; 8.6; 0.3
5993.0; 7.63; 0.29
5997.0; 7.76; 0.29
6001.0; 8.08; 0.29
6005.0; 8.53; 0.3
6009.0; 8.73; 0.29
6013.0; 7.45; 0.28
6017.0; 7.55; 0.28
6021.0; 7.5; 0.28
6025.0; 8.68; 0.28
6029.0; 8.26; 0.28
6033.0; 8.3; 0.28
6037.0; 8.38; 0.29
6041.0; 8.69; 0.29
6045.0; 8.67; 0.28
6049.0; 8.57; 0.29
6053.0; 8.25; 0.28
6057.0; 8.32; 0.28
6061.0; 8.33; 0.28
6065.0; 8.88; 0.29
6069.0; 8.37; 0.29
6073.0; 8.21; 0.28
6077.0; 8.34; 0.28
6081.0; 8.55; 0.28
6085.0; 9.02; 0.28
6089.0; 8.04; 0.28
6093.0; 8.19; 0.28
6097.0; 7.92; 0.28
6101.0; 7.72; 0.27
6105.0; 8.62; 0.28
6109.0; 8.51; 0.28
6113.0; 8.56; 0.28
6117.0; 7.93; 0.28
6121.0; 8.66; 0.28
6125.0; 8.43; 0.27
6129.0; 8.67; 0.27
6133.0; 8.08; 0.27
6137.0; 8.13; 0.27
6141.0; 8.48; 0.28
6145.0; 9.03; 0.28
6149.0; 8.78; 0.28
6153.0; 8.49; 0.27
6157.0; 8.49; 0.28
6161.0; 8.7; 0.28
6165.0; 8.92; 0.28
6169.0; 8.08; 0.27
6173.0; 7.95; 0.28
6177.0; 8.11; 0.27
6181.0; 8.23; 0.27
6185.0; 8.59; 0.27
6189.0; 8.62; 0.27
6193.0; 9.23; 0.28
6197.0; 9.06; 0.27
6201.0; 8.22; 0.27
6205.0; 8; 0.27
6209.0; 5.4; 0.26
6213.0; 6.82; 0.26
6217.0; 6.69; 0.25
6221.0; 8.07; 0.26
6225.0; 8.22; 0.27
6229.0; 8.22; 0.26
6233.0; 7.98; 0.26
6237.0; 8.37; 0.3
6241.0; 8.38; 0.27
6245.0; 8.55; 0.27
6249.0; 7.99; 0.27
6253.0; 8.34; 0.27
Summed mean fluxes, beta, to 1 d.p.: 16.4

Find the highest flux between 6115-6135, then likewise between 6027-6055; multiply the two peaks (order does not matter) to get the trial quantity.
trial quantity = 75.3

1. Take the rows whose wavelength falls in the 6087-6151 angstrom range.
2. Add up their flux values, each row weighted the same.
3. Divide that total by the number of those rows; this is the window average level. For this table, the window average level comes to 8.36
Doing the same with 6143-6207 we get 8.53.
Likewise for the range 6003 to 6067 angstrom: 8.32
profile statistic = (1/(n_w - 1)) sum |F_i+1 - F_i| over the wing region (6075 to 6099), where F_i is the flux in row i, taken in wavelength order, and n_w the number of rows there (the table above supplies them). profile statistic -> 0.42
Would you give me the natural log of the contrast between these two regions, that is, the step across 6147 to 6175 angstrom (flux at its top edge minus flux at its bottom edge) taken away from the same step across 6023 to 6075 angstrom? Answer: -1.0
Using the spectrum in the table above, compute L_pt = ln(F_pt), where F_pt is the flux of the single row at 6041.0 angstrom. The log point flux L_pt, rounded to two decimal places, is 2.16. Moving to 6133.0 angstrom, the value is 2.09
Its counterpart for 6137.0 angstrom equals 2.10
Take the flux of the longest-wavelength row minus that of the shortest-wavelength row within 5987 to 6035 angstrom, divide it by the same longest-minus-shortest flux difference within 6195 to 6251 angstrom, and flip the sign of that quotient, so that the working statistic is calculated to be -0.28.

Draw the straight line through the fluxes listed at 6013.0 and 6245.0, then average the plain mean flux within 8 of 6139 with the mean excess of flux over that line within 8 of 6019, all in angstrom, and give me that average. 4.37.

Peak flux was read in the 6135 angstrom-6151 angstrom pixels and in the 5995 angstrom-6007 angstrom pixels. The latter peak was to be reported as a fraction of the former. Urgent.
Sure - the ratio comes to 0.94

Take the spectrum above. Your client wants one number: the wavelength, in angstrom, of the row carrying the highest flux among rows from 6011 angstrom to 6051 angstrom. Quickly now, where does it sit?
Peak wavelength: 6041.0 angstrom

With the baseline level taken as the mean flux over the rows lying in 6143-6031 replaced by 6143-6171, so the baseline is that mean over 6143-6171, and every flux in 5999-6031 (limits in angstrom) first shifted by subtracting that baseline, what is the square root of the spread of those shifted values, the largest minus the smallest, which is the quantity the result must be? 1.13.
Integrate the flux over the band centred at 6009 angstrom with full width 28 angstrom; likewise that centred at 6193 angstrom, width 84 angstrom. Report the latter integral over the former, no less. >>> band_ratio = 3.1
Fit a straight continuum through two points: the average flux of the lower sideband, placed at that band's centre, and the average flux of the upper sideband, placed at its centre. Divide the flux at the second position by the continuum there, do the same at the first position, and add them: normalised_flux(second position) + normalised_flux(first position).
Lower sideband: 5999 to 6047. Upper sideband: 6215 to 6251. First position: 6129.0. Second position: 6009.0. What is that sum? 2.12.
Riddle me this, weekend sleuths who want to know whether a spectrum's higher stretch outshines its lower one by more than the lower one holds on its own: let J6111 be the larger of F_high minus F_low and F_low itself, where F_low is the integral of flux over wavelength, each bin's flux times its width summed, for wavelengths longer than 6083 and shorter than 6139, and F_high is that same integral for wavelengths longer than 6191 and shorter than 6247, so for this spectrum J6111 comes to 466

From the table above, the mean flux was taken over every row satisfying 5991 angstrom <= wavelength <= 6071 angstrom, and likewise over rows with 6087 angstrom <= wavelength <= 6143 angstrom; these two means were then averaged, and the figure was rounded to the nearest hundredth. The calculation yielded 8.26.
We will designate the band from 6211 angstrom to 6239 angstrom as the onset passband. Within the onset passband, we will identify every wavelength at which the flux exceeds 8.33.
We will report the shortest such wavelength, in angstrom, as 6237.0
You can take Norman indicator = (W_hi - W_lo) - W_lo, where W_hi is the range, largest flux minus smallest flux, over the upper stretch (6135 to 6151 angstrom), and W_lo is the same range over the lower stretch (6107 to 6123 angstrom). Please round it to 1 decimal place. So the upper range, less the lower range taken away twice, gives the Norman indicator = -0.6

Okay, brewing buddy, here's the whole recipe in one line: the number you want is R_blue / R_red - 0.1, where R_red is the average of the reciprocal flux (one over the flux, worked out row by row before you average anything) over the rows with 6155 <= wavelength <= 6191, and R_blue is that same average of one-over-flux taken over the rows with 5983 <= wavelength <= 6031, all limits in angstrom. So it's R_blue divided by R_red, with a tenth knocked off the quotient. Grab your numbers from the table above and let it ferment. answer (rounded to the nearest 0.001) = 0.944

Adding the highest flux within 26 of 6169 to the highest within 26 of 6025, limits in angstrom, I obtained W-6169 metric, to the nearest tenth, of 18.0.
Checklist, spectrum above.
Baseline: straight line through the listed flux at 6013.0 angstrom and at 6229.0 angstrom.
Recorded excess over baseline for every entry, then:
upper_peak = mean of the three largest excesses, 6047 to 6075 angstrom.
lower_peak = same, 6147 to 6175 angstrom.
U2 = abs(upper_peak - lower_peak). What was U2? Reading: 0.15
